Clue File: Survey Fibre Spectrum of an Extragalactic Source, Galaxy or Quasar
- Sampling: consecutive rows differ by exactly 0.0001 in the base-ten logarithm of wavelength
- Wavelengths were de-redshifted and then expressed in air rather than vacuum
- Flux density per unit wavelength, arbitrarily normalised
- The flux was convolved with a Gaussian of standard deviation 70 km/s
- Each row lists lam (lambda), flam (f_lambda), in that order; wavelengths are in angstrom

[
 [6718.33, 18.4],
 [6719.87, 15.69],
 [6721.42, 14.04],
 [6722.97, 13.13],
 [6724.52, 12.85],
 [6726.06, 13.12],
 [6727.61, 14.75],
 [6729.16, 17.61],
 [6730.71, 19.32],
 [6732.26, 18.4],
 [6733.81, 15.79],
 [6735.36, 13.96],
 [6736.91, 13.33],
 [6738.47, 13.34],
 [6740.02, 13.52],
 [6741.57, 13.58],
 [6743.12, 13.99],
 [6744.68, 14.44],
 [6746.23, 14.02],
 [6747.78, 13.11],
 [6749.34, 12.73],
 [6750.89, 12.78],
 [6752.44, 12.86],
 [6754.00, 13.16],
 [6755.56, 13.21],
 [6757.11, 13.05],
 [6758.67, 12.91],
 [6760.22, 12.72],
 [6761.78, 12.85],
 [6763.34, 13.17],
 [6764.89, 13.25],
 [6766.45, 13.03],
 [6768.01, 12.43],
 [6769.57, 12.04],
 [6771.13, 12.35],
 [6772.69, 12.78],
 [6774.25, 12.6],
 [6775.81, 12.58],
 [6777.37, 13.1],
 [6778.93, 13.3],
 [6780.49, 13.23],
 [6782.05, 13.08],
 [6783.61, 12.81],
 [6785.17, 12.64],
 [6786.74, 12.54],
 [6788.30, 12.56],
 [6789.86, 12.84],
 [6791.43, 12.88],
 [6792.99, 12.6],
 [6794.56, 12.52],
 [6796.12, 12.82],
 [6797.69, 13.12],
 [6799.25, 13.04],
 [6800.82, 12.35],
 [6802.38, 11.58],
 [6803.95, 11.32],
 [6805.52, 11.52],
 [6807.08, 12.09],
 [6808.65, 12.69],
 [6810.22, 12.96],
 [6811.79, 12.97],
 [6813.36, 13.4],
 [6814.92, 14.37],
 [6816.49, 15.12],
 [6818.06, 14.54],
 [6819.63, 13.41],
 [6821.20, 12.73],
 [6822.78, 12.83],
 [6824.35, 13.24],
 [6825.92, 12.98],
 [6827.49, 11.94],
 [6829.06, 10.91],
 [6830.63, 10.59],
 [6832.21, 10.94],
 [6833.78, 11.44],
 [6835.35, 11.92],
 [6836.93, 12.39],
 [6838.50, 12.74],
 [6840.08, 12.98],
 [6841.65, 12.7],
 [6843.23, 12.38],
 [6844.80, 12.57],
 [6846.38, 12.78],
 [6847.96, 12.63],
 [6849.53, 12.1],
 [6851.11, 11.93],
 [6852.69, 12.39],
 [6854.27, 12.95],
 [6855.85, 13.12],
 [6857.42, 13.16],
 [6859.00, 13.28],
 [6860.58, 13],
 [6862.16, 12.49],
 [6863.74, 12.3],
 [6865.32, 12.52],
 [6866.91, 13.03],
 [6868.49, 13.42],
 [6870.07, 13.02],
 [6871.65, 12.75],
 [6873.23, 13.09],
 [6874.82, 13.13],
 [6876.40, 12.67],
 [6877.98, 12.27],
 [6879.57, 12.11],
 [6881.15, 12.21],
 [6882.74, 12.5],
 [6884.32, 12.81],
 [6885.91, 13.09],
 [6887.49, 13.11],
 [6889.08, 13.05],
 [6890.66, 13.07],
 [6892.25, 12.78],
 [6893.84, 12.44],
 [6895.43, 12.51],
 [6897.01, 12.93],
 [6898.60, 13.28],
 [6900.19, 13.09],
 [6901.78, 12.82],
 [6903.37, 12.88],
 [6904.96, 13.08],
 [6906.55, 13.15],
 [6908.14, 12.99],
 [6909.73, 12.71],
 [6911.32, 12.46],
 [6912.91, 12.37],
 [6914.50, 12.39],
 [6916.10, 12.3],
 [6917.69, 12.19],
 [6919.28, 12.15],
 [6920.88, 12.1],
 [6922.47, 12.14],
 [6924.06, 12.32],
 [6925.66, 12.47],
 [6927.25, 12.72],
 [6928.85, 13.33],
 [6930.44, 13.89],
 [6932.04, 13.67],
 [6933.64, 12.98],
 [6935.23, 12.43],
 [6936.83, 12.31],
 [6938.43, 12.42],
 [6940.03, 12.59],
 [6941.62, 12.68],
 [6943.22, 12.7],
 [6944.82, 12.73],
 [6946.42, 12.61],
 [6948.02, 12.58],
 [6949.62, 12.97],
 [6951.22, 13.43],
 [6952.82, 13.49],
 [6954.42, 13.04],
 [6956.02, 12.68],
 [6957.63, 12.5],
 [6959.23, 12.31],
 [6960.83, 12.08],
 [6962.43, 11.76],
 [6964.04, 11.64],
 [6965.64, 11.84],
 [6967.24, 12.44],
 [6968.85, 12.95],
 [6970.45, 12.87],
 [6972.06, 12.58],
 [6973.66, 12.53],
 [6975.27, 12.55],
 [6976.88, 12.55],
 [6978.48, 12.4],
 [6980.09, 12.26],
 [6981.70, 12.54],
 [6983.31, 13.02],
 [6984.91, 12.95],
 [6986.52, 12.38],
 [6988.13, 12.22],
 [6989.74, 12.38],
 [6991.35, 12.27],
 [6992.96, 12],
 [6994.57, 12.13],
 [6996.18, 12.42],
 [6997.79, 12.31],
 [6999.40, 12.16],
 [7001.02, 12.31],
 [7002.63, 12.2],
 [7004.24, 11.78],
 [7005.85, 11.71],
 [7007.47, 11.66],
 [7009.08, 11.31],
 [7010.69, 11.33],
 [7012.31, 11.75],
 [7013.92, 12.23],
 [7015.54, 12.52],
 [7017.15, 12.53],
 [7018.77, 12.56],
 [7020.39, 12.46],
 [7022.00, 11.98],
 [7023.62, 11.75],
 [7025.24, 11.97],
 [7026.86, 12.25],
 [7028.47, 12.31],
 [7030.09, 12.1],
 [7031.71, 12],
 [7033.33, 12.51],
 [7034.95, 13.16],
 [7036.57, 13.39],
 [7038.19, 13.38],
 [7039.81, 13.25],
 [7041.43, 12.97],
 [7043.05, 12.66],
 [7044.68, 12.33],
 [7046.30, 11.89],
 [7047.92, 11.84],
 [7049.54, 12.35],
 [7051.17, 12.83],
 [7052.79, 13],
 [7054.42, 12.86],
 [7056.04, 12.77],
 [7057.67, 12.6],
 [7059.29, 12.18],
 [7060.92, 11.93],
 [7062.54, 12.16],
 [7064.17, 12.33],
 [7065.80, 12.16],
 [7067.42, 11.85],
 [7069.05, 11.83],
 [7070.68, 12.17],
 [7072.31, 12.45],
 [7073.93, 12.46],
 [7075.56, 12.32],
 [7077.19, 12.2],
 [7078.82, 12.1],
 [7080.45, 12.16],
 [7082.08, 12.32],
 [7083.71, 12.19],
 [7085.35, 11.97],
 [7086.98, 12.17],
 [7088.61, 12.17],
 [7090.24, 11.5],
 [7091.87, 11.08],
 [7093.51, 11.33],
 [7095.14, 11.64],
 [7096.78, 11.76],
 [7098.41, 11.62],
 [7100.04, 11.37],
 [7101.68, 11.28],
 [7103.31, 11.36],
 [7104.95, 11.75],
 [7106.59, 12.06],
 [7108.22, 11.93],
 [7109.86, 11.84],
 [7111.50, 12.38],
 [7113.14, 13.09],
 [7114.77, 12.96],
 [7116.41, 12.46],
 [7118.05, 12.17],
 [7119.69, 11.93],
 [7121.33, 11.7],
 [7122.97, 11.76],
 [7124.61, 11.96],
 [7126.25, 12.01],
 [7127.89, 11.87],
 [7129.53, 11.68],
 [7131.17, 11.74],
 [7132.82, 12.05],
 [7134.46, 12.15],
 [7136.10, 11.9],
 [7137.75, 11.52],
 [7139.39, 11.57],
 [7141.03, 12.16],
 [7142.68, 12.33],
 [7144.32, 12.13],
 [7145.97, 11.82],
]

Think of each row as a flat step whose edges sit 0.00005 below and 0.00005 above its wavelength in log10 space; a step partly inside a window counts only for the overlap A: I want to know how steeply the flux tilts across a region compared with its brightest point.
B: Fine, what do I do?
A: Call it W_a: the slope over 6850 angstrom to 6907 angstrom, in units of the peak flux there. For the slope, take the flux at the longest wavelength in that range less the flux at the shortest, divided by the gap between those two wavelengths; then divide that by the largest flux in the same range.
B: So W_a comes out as 0.0016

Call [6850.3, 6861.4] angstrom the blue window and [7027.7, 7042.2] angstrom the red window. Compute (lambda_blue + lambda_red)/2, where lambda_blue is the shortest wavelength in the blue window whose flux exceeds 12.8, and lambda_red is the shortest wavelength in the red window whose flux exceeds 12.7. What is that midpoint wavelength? 6944.6 angstrom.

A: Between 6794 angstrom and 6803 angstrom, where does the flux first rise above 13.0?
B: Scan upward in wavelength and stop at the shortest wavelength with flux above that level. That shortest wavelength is 6797.69 angstrom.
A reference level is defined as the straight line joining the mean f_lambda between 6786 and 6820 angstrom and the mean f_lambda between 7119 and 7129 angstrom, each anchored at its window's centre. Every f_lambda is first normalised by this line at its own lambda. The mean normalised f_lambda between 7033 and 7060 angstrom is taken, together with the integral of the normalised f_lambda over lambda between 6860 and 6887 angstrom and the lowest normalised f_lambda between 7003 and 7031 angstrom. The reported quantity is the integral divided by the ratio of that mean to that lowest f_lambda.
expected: 23.9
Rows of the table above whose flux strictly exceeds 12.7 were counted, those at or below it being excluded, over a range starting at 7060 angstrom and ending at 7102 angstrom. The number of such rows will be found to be 0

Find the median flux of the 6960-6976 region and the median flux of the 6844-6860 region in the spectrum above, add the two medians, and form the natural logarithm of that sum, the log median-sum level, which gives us 3.23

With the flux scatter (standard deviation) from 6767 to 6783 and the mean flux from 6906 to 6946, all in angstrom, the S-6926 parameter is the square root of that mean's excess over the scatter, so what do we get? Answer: 3.50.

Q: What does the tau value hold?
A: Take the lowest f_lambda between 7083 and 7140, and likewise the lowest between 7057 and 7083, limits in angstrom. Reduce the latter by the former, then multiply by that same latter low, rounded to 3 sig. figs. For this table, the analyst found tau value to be 8.87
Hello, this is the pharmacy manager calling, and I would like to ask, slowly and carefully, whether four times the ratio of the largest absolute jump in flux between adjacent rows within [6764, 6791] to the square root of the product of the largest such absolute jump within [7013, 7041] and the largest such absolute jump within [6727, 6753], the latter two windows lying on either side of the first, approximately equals 1.8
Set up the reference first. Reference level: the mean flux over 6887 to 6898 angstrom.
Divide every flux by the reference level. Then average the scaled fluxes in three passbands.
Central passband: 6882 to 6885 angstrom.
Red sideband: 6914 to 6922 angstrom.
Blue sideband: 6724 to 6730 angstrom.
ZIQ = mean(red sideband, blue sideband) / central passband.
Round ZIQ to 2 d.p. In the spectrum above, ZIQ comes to 1.06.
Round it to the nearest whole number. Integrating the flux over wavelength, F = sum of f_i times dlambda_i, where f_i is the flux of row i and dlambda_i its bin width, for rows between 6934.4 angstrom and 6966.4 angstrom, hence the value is 401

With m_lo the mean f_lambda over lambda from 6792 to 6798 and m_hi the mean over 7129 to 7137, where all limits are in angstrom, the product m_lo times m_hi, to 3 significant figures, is 152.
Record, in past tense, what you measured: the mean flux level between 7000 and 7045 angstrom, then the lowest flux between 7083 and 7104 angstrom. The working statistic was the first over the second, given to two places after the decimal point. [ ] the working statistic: 1.11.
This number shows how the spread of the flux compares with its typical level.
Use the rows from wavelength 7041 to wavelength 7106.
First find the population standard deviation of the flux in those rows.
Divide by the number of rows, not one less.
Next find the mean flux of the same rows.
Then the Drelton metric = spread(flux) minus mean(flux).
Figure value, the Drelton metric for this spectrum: -11.6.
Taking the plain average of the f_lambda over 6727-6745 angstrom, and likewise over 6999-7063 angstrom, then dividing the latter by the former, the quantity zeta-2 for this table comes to 0.812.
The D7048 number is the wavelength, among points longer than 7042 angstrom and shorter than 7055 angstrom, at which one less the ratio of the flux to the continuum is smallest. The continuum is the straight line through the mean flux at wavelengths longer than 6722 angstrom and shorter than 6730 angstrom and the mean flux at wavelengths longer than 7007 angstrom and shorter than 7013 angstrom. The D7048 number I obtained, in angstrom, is 7052.79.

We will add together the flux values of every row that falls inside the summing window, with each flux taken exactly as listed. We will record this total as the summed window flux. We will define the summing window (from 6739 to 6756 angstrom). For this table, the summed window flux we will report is 147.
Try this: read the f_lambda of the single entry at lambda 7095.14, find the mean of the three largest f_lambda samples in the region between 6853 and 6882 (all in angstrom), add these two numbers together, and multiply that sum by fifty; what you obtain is 1246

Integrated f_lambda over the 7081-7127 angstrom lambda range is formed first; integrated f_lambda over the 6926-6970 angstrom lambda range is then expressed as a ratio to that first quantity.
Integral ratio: 1.0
